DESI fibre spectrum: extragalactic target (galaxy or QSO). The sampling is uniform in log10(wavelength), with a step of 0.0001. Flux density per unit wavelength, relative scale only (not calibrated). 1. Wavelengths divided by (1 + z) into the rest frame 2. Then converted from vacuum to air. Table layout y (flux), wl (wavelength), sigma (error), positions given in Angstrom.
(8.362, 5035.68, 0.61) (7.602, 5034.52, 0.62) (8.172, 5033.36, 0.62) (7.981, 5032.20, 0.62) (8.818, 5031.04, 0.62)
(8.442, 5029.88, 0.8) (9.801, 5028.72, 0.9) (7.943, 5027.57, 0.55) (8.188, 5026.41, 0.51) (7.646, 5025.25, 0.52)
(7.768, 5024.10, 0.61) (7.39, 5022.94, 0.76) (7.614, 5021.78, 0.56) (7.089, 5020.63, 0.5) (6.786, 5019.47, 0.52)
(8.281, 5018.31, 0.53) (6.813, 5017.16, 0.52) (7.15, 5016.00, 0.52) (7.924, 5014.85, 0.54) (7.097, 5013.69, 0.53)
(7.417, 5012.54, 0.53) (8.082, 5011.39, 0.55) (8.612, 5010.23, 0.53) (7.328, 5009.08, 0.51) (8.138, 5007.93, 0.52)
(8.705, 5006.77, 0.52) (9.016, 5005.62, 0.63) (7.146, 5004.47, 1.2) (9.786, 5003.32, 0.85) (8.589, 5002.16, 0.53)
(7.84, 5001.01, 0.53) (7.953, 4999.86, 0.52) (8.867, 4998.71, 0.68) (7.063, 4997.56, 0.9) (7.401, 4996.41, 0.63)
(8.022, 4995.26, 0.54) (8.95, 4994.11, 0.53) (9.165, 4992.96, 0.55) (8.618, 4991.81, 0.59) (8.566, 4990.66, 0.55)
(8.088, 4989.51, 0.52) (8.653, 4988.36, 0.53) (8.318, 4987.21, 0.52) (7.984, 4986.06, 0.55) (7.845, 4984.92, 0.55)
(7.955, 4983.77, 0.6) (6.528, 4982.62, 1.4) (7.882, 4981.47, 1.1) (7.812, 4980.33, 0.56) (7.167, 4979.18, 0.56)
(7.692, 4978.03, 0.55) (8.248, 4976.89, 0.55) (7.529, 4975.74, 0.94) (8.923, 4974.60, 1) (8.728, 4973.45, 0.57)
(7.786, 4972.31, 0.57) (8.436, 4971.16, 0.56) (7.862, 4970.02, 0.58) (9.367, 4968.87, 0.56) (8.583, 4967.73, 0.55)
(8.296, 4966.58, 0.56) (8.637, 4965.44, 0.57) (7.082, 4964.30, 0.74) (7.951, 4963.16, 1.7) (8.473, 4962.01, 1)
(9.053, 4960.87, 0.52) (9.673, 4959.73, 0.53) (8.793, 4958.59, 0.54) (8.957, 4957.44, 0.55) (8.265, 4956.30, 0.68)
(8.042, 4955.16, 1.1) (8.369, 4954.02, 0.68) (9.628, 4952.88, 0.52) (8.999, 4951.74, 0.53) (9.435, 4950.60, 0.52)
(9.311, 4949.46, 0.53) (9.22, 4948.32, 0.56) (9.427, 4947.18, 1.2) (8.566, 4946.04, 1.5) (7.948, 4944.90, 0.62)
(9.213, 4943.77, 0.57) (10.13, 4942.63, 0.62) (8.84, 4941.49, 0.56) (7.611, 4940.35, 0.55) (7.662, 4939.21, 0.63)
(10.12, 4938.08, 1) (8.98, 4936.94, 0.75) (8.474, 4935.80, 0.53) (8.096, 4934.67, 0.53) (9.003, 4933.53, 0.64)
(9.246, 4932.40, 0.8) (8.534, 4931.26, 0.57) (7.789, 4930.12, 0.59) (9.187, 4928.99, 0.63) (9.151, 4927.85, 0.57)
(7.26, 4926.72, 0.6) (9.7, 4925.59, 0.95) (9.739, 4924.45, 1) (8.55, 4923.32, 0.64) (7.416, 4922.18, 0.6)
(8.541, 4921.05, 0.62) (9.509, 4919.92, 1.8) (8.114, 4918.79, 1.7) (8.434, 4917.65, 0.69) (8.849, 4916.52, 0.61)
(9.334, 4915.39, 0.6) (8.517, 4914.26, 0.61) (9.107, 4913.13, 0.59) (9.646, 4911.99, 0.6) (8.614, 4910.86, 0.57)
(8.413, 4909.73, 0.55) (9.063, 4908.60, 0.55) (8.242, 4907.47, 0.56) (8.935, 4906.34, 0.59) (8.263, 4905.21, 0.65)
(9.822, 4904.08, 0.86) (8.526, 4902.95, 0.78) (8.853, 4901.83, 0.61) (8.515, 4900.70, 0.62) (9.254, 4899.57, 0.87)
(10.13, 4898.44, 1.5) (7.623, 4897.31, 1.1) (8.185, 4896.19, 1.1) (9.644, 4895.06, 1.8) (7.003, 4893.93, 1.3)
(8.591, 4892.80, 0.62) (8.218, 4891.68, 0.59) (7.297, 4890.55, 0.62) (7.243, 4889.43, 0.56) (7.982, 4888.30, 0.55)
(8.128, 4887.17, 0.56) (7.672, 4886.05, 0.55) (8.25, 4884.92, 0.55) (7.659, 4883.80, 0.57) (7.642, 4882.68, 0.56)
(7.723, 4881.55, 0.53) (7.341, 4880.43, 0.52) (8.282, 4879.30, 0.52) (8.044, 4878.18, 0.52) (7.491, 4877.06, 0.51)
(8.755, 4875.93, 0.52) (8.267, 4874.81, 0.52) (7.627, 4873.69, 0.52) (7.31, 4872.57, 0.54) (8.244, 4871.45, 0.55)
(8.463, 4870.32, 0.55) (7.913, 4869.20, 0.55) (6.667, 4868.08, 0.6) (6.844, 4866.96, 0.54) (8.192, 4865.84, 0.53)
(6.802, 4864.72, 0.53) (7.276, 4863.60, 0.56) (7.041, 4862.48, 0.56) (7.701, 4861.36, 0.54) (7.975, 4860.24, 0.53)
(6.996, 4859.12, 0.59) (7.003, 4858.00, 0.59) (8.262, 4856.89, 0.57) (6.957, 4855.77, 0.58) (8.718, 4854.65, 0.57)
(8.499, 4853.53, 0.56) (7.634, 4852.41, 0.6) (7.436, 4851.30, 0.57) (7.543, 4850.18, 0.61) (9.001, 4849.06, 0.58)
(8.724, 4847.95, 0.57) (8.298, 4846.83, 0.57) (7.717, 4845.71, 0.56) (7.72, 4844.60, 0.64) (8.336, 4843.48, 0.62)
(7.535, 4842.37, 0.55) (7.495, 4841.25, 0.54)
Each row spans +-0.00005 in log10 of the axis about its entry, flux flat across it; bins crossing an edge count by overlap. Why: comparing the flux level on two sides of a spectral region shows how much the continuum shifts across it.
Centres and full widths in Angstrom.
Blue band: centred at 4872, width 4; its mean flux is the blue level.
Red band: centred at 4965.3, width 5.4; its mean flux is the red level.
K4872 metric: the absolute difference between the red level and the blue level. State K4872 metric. 0.20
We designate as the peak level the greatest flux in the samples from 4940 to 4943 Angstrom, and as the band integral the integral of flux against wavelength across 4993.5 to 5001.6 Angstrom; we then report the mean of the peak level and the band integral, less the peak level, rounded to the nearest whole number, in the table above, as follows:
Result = 27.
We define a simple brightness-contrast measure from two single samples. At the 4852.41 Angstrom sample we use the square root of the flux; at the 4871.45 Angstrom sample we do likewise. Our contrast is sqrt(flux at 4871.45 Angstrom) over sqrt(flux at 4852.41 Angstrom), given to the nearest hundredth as 1.04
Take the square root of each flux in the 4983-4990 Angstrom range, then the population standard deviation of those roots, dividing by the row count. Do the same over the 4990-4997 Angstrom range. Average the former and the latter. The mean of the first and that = 0.075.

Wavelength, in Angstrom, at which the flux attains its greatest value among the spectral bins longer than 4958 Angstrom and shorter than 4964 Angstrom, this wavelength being 4959.73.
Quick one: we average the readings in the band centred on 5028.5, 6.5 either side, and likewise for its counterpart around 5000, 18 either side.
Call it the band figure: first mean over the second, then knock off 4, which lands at -2.99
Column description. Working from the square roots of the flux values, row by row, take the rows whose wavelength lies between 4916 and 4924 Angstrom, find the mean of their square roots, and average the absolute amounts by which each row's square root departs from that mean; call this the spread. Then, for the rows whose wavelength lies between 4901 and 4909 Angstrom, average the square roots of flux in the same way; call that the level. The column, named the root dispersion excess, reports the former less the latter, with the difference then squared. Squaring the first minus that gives 8.4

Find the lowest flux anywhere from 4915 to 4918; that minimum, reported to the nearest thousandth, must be 8.434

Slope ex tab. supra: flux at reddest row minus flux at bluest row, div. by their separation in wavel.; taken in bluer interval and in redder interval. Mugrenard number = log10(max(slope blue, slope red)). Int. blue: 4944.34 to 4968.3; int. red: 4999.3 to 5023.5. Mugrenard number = -1.6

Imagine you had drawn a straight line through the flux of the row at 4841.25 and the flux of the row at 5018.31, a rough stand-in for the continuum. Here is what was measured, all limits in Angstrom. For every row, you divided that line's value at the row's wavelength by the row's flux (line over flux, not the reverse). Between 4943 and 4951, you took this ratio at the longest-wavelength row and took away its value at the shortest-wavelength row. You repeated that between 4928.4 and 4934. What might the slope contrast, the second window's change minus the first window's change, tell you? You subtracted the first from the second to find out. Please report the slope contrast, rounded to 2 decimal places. 0.04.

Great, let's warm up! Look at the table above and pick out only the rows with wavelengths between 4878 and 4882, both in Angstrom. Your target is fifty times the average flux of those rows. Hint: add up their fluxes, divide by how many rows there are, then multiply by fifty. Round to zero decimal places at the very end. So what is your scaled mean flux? 392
